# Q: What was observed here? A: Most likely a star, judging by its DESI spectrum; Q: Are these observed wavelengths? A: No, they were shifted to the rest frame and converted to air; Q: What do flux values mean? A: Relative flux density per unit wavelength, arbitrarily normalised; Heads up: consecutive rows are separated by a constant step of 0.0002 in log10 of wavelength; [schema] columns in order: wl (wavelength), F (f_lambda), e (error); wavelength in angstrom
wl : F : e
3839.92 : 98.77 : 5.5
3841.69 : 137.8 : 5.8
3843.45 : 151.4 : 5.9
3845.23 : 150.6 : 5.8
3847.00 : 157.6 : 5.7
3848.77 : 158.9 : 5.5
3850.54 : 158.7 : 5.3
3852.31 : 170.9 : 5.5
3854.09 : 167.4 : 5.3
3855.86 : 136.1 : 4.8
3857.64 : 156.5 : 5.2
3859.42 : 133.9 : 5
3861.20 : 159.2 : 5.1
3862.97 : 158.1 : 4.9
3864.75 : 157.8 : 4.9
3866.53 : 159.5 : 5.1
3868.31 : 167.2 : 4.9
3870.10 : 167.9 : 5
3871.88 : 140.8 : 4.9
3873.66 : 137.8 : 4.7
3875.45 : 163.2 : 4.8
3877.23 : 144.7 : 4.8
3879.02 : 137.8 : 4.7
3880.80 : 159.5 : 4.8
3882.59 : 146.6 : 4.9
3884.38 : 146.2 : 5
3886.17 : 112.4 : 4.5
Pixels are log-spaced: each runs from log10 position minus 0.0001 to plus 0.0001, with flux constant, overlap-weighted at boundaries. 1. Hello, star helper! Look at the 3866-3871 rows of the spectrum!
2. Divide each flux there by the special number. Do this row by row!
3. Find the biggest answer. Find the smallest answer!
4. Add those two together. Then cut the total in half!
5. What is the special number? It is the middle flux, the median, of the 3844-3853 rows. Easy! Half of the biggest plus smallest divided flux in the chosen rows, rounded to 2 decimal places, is 1.03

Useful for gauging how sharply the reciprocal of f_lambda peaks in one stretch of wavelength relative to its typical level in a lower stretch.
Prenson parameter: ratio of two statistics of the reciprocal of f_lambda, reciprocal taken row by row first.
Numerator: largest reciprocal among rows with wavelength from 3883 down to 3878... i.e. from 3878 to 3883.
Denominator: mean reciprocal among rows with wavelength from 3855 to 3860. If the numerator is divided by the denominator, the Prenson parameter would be 1.03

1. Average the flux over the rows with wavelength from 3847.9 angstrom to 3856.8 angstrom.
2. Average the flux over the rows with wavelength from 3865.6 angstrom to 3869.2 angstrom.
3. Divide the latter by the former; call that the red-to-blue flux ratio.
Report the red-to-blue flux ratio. 1.03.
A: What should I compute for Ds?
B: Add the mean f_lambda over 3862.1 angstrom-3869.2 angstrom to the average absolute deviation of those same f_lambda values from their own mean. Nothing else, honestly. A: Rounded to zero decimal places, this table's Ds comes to 164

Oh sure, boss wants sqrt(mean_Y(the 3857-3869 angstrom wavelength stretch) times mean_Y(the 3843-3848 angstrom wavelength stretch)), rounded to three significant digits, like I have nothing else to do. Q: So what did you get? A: 155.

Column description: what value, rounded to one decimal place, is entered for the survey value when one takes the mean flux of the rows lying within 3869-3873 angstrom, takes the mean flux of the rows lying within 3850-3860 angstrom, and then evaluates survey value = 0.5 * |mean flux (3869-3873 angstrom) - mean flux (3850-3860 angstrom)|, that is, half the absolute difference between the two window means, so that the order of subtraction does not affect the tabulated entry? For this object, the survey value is 0.2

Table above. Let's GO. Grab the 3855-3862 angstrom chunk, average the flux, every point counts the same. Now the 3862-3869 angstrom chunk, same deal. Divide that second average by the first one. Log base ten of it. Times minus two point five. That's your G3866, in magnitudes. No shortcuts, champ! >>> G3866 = -0.10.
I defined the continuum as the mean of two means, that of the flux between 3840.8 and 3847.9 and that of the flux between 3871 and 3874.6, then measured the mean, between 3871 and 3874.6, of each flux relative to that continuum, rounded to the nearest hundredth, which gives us 0.97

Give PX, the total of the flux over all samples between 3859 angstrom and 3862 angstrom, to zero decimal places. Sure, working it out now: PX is 293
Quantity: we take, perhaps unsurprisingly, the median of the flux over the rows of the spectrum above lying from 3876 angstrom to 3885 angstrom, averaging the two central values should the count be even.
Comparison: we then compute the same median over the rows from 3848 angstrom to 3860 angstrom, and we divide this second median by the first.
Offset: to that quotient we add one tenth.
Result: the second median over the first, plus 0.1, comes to 1.19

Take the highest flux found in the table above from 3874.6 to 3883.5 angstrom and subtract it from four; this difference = -159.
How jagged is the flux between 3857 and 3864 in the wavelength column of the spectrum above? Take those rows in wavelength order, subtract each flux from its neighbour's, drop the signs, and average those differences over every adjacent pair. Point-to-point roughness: 16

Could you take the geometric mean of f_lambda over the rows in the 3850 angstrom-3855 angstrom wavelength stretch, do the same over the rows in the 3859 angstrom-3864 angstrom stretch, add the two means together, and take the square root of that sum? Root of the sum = 17.8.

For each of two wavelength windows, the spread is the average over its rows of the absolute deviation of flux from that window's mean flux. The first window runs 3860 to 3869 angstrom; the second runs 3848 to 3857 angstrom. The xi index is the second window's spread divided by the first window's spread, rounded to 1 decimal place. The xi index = 3.3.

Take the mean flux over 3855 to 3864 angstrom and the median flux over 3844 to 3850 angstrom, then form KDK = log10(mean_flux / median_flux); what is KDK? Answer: -0.025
